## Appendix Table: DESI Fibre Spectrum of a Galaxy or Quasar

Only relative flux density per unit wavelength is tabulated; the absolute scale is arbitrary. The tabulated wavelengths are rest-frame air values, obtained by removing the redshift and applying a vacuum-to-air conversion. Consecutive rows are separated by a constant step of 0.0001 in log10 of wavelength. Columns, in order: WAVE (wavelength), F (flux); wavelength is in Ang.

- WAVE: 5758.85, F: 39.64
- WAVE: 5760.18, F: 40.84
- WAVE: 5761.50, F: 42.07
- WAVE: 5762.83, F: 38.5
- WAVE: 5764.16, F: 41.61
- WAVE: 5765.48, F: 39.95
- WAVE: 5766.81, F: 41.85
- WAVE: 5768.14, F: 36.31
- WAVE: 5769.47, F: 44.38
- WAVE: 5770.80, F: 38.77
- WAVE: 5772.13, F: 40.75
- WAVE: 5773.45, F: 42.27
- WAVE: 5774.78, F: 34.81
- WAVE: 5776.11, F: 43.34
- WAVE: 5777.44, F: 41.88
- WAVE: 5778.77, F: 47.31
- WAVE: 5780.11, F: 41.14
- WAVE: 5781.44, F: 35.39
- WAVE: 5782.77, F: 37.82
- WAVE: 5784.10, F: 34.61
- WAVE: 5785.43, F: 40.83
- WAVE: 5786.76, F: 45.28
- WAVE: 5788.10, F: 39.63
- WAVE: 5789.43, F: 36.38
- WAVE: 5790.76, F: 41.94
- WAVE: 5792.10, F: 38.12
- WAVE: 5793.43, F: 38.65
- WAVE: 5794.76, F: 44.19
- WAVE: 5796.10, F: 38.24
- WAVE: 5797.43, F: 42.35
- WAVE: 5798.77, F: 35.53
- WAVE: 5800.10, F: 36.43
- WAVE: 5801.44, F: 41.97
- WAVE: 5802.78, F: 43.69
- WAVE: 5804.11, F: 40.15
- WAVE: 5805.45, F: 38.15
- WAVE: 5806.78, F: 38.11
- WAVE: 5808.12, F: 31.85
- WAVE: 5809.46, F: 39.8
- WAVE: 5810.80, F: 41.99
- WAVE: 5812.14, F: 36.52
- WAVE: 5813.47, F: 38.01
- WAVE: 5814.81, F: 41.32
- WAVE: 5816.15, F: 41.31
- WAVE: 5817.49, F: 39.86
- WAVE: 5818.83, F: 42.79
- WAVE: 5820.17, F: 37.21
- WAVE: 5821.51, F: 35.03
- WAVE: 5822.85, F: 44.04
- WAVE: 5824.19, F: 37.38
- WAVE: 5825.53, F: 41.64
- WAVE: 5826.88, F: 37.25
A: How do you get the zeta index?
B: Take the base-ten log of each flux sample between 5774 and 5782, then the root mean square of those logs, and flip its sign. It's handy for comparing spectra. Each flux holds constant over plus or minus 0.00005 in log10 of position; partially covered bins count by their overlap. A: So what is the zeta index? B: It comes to -1.61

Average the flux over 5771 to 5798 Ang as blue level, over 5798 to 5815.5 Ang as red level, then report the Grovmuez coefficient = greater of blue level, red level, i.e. 40.2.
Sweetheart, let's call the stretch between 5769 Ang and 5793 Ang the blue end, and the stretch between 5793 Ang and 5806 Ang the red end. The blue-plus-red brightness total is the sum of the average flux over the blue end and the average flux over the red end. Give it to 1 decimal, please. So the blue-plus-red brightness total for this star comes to 80.2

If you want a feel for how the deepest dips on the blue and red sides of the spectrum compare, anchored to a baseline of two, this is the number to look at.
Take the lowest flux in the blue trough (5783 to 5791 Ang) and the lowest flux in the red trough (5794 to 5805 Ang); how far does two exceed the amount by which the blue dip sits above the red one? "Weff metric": 2.9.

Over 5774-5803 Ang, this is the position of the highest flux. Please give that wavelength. 5778.77 Ang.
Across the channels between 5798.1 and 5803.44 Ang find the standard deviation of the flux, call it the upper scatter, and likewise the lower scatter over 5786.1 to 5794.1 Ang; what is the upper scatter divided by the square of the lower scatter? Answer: 0.4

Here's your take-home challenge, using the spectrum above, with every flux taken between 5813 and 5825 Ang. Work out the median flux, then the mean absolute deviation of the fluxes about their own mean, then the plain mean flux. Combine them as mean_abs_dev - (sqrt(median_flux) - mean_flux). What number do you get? 35.8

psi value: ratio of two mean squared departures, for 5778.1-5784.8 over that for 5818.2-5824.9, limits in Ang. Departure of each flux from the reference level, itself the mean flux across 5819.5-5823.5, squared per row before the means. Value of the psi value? 1.7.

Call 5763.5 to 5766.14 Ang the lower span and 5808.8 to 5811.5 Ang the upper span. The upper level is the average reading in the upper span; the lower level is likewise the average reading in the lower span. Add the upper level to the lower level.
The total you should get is 81.7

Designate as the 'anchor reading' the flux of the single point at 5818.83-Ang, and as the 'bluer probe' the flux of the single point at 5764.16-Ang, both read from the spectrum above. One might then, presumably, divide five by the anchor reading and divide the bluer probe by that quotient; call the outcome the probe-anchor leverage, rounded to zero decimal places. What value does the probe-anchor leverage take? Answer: 356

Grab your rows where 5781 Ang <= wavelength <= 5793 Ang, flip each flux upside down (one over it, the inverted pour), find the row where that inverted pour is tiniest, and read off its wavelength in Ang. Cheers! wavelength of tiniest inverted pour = 5786.76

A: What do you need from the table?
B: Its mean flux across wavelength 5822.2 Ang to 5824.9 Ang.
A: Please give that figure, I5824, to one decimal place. 40.7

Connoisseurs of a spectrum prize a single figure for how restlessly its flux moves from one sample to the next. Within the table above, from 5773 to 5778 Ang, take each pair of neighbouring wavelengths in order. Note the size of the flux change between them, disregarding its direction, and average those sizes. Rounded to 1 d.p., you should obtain 5.8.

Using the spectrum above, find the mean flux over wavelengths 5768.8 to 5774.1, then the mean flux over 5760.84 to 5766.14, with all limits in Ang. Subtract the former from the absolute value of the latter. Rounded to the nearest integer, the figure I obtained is -1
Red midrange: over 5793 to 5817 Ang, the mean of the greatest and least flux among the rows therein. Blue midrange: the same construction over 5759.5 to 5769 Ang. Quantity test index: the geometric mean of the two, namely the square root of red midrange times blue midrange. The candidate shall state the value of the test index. 38.6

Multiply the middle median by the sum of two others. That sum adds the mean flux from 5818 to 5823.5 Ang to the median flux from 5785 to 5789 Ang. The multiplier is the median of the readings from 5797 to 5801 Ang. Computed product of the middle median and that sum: 2936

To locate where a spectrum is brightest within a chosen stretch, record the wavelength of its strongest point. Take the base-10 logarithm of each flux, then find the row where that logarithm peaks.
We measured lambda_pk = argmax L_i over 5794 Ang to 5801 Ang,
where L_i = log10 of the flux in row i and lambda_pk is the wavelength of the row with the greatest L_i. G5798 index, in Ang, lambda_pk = 5794.76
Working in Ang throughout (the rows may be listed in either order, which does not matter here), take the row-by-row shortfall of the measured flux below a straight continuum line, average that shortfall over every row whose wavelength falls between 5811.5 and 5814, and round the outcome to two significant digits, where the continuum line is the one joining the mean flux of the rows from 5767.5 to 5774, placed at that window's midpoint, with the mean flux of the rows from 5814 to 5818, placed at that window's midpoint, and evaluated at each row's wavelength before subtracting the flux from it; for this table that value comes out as 3.5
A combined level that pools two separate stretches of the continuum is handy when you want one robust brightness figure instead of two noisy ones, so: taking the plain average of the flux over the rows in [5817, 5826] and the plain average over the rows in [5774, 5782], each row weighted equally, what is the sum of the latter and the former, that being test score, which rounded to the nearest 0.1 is 80.4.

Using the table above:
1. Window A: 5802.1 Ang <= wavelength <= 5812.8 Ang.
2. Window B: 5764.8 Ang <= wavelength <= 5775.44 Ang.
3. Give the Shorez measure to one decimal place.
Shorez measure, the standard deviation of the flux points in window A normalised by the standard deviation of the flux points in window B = 1.1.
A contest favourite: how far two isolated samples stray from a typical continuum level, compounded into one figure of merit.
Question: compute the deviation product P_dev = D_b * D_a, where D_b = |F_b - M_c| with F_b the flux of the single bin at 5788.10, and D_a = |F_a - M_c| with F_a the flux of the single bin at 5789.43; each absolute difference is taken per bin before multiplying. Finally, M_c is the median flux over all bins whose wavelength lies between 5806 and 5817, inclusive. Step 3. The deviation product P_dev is 2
